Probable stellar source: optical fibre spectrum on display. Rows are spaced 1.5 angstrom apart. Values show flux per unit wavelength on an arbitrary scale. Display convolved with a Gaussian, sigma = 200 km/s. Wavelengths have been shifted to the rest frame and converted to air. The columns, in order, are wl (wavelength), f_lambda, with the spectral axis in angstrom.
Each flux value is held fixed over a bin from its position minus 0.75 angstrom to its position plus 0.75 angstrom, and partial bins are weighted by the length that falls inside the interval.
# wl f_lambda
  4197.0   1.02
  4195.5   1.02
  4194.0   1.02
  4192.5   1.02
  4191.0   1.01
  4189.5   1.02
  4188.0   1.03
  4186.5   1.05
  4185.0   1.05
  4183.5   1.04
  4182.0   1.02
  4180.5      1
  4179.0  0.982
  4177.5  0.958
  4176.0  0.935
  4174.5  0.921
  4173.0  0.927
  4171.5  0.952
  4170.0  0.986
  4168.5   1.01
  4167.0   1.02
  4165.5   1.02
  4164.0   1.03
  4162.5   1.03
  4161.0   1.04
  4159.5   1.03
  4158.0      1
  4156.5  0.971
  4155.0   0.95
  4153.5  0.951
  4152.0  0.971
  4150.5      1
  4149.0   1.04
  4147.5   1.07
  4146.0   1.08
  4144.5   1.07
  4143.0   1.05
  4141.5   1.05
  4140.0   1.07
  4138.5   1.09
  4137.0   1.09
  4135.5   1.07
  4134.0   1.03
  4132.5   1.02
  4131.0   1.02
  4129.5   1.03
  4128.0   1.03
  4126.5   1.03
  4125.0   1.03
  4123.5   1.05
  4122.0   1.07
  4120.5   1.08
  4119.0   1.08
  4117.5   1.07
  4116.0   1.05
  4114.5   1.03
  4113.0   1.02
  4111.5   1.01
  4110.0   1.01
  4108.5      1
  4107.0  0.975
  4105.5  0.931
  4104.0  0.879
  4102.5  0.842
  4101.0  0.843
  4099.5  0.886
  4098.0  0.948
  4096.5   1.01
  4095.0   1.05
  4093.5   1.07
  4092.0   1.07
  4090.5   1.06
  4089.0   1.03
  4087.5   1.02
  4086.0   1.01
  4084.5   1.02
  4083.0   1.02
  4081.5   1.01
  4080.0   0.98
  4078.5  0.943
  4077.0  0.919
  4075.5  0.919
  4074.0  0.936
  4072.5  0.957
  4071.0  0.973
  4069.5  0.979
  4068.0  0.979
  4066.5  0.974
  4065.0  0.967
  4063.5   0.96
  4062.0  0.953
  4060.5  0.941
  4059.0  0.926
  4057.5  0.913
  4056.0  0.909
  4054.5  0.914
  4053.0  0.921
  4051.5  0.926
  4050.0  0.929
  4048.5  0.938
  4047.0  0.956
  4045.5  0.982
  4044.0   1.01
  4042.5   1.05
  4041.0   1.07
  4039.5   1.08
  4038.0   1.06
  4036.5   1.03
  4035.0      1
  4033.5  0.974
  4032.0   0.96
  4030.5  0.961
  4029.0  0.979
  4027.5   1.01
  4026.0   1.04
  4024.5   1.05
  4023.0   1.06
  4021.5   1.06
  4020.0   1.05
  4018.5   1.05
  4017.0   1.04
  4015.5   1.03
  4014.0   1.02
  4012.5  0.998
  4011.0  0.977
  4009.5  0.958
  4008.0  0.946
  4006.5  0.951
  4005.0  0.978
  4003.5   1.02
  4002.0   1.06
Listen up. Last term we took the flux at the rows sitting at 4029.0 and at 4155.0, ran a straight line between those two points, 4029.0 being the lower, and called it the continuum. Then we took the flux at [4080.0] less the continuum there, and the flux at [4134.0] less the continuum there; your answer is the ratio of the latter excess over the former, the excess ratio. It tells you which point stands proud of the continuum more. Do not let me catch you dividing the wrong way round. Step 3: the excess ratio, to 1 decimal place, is 5.9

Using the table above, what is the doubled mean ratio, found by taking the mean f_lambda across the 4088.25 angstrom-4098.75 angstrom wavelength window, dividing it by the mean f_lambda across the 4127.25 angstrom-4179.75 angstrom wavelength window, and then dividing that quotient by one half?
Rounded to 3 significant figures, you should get 2.04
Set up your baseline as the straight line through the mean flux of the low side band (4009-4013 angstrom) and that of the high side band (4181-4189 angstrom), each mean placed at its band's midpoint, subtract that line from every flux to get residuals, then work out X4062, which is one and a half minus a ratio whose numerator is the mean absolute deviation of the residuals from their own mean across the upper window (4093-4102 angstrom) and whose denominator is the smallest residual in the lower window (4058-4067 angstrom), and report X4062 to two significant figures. 2.6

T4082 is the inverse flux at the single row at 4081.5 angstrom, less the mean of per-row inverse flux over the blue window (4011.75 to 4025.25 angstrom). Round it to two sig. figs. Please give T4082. 0.028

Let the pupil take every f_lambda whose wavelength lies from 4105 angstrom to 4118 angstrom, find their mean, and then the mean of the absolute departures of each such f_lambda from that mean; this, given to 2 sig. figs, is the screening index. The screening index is 0.028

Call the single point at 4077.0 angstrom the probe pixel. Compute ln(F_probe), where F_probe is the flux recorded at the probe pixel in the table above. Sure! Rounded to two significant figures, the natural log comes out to -0.084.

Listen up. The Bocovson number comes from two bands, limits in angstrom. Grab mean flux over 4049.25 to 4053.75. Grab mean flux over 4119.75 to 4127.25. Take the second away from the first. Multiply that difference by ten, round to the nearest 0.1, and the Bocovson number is -1.3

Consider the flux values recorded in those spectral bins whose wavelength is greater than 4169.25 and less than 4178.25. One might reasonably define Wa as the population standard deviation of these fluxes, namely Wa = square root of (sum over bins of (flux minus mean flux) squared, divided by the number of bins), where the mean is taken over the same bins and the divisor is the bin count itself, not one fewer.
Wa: 0.022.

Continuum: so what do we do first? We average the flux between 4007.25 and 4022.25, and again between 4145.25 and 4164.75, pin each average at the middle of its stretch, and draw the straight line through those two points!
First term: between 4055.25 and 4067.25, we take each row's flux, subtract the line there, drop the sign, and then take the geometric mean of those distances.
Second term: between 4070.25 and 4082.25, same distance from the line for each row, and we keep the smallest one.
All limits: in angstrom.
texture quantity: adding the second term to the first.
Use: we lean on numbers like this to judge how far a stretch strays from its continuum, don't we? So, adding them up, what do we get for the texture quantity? 0.069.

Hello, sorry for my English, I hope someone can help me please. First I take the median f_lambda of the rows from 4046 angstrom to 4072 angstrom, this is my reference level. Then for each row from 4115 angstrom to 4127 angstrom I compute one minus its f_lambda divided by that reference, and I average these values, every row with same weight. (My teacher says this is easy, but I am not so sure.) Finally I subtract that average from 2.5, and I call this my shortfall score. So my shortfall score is 2.62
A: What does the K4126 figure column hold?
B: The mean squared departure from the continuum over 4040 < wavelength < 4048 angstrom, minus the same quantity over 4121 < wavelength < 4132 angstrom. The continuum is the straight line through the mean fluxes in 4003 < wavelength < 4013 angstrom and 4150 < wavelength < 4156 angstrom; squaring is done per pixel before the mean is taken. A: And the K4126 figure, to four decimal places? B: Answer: -0.0015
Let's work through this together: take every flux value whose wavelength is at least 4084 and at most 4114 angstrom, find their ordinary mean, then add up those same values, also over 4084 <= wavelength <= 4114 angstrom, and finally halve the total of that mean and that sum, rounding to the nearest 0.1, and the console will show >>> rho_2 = 10.3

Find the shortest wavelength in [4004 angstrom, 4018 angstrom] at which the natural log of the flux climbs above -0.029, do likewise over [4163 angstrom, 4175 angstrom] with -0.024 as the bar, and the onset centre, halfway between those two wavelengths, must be 4084.5 angstrom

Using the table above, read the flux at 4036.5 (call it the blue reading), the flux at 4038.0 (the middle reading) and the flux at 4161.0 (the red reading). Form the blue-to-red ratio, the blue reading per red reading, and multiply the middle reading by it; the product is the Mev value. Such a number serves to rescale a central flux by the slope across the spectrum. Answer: 1.05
